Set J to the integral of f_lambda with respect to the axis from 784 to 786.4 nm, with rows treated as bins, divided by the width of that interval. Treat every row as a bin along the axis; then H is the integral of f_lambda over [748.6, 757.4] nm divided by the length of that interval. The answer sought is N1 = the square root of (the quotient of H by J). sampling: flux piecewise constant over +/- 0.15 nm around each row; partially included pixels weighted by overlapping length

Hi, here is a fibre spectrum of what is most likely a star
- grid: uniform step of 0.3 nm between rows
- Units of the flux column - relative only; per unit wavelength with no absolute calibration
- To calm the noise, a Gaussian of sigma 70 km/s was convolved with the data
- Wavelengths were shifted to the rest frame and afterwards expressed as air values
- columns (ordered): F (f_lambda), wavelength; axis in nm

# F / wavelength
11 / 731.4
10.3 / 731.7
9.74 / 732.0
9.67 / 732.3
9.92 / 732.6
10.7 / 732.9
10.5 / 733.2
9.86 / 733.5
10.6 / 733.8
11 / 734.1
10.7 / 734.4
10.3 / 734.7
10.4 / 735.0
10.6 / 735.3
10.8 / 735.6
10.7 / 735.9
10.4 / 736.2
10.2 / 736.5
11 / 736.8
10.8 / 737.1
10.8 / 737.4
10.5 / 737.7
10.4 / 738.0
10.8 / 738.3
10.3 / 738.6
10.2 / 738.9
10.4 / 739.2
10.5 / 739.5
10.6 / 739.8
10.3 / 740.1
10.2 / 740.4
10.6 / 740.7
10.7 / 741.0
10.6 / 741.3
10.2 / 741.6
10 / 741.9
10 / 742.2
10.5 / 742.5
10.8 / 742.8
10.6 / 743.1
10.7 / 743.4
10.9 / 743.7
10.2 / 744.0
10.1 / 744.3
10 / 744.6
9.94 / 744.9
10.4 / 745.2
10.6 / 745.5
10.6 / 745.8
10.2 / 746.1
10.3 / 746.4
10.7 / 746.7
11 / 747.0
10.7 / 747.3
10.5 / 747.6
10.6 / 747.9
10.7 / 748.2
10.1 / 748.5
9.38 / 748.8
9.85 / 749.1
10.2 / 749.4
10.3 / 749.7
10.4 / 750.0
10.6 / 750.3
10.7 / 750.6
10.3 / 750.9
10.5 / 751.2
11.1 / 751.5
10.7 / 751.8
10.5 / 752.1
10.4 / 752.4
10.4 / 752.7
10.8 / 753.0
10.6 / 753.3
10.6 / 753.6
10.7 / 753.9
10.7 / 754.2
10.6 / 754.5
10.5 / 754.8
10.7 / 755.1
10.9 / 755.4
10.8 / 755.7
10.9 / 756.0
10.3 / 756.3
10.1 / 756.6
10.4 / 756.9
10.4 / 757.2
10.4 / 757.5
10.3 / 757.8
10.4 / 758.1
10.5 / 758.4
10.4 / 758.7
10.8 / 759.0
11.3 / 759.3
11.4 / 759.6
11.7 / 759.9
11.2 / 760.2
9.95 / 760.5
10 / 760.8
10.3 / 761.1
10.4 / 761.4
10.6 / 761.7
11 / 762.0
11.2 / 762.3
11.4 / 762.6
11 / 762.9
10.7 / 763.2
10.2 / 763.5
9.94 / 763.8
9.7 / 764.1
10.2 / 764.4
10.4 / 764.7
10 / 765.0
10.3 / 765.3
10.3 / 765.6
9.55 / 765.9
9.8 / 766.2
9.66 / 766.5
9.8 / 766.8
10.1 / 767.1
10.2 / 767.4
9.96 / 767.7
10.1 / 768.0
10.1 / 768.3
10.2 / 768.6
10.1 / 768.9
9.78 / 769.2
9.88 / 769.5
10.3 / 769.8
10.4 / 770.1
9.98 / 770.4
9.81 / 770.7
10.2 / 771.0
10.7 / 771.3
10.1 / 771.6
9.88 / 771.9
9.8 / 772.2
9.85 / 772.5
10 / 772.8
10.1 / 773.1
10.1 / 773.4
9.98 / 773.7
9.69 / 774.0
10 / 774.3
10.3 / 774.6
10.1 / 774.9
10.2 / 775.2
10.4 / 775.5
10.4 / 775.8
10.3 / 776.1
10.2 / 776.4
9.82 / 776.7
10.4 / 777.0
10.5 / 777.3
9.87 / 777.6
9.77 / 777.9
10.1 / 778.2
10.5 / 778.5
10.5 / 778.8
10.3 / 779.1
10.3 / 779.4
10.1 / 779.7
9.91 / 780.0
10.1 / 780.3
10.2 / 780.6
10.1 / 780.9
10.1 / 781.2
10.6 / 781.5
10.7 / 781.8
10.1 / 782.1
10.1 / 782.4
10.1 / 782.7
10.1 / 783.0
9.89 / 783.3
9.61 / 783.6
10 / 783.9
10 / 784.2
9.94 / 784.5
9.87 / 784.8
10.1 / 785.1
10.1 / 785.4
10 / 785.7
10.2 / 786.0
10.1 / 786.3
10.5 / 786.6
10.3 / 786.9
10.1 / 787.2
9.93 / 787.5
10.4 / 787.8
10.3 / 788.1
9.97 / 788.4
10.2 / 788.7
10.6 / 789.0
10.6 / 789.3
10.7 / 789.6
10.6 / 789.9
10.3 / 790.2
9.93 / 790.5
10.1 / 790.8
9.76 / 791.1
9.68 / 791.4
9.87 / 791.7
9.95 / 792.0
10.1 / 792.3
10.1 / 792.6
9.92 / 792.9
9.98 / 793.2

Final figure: 1.02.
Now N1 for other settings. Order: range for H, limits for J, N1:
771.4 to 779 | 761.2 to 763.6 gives 0.97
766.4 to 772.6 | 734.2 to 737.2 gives 0.97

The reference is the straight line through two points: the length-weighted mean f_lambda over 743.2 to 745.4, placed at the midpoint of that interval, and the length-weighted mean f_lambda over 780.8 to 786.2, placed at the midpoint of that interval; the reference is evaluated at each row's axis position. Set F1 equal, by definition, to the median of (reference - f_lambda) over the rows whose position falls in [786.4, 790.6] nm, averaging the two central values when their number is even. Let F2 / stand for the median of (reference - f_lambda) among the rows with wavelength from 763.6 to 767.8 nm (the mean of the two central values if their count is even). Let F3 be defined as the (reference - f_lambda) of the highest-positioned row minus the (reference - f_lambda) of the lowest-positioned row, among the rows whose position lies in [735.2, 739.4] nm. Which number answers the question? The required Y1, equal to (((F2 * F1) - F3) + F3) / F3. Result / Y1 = -0.30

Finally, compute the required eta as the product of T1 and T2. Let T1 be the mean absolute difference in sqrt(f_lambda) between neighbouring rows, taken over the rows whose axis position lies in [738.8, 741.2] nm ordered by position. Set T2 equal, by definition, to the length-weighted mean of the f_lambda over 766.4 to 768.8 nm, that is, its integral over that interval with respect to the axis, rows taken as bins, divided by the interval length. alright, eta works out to 0.29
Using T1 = 0.029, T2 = 10.0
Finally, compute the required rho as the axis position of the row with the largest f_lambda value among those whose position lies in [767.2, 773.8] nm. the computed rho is 771.3 nm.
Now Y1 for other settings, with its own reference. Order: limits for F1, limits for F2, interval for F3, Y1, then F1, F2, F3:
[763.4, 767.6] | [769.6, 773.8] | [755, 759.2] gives -0.13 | 0.15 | 0.11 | -0.1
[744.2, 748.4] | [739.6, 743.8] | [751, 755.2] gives -0.25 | -0.23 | -0.24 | -0.2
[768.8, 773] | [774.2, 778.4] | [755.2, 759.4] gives 0.03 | 0.17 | -0.06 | -0.4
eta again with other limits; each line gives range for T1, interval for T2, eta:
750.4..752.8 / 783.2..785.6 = 0.41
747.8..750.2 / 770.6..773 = 0.55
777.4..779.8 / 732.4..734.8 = 0.29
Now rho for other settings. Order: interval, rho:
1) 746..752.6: 751.5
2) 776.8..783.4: 781.8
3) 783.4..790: 789.6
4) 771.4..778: 777.3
